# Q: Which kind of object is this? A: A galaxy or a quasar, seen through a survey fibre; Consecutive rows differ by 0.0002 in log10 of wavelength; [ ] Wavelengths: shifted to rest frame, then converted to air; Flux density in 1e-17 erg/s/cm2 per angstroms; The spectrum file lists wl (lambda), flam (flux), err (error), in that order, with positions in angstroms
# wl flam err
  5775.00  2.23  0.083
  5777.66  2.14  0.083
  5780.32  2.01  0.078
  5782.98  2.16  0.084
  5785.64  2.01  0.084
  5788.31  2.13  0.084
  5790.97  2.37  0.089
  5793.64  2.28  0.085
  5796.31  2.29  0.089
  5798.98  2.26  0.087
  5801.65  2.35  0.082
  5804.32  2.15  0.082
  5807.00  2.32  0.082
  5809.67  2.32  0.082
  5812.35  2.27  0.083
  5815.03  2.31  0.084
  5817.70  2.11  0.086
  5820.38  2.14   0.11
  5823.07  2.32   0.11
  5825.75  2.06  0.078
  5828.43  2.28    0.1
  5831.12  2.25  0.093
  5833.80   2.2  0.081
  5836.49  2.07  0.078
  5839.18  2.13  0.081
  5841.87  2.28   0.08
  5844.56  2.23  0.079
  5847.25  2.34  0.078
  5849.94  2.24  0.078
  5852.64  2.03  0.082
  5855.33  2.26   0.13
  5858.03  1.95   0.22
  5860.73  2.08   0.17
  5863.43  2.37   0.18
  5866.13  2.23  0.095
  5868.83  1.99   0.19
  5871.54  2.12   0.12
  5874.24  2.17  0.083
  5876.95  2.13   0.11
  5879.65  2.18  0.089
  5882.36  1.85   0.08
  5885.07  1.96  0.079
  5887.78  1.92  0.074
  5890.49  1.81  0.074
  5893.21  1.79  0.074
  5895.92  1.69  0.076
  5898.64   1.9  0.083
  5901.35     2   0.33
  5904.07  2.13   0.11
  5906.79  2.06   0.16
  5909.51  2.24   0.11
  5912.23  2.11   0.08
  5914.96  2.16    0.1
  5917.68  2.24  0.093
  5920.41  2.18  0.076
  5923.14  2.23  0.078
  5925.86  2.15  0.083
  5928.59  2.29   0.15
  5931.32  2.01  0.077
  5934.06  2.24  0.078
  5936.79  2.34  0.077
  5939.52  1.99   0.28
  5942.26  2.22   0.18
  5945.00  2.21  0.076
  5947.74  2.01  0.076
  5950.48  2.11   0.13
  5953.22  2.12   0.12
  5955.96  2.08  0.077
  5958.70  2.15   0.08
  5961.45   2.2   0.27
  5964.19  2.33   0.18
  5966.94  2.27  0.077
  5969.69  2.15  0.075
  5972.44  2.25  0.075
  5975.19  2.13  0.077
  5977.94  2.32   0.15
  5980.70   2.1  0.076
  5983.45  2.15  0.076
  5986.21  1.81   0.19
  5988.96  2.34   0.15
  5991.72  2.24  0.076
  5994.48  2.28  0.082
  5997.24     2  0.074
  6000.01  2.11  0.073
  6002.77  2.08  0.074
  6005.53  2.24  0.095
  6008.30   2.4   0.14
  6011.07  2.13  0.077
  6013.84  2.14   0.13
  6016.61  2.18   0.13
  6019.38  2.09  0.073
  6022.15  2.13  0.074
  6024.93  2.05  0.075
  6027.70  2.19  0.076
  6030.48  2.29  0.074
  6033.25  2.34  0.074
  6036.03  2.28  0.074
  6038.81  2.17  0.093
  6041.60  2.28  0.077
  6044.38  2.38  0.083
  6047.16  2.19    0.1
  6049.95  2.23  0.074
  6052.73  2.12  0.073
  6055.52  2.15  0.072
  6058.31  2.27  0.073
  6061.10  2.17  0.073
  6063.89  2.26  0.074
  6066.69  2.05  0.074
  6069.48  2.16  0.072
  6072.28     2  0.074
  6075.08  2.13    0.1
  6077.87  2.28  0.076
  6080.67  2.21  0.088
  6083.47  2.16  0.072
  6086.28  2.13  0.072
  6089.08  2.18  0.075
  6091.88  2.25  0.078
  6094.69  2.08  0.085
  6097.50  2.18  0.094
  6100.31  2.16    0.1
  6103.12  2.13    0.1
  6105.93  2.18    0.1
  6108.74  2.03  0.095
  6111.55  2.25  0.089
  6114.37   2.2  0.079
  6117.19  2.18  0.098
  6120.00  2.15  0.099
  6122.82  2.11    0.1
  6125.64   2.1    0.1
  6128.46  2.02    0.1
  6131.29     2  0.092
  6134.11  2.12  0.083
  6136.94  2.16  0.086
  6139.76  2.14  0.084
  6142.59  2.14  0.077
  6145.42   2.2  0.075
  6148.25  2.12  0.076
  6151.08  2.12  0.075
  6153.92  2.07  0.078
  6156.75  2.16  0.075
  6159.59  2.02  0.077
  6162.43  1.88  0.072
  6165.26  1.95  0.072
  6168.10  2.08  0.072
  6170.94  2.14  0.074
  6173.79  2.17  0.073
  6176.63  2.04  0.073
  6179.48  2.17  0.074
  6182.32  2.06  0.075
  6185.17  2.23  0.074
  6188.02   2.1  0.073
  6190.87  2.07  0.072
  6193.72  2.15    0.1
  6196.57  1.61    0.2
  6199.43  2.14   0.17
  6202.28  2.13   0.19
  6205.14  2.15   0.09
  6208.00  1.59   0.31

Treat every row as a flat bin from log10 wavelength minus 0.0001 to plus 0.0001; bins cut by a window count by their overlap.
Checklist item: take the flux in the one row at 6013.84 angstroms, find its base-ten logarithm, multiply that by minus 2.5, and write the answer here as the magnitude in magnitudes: -0.826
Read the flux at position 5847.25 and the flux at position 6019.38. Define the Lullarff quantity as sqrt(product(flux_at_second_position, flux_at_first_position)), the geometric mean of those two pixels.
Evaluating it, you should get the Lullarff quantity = 2.21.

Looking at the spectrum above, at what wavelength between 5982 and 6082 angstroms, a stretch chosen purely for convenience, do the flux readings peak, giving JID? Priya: 6008.30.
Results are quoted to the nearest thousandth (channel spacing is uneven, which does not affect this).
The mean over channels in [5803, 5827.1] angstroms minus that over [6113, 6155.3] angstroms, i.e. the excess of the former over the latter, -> 0.100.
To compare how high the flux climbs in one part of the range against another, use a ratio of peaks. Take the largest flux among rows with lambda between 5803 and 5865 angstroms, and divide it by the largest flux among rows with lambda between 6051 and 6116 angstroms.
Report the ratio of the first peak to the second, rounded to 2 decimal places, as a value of 1.04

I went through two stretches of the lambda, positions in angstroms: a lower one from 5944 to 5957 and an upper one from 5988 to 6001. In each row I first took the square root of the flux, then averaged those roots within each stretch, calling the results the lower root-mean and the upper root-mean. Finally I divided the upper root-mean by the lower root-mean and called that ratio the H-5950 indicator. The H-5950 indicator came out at 1.02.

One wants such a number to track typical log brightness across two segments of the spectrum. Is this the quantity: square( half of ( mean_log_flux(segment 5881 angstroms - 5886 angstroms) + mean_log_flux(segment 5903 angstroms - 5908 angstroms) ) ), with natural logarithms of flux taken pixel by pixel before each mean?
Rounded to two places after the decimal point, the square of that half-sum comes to 0.48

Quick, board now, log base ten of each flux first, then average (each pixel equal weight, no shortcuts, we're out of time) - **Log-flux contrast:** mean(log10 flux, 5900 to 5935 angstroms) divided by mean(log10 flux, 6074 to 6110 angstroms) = 1.00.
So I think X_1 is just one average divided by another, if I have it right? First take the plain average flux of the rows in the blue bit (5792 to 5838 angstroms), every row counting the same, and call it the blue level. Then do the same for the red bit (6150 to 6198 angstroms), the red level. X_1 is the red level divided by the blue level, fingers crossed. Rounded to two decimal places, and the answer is 0.92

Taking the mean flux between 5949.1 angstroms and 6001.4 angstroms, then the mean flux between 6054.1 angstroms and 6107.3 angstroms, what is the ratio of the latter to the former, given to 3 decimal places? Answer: 1.000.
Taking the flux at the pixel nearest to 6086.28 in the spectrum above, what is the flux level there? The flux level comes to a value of 2.13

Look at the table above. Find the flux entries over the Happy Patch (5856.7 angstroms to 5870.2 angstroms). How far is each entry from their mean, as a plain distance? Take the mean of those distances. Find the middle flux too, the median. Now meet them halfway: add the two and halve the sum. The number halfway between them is 1.11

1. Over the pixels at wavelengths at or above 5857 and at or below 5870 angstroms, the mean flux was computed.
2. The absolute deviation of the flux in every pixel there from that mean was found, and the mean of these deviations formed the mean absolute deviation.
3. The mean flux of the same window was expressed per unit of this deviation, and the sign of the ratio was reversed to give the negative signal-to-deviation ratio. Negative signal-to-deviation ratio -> -15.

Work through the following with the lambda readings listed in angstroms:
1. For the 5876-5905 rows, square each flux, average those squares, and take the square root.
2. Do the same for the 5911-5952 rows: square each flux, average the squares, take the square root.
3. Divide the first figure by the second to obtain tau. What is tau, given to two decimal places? 0.90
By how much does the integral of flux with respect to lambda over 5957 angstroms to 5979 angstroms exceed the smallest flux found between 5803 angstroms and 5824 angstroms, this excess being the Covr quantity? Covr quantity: 46.8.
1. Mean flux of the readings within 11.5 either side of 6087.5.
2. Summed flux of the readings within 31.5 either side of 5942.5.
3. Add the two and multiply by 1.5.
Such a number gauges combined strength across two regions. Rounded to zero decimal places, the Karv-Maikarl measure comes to 78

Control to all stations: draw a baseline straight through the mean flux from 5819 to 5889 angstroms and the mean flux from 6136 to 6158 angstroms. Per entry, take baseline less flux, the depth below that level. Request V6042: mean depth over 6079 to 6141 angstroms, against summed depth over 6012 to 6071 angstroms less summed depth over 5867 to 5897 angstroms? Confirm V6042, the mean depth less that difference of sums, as 3.1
